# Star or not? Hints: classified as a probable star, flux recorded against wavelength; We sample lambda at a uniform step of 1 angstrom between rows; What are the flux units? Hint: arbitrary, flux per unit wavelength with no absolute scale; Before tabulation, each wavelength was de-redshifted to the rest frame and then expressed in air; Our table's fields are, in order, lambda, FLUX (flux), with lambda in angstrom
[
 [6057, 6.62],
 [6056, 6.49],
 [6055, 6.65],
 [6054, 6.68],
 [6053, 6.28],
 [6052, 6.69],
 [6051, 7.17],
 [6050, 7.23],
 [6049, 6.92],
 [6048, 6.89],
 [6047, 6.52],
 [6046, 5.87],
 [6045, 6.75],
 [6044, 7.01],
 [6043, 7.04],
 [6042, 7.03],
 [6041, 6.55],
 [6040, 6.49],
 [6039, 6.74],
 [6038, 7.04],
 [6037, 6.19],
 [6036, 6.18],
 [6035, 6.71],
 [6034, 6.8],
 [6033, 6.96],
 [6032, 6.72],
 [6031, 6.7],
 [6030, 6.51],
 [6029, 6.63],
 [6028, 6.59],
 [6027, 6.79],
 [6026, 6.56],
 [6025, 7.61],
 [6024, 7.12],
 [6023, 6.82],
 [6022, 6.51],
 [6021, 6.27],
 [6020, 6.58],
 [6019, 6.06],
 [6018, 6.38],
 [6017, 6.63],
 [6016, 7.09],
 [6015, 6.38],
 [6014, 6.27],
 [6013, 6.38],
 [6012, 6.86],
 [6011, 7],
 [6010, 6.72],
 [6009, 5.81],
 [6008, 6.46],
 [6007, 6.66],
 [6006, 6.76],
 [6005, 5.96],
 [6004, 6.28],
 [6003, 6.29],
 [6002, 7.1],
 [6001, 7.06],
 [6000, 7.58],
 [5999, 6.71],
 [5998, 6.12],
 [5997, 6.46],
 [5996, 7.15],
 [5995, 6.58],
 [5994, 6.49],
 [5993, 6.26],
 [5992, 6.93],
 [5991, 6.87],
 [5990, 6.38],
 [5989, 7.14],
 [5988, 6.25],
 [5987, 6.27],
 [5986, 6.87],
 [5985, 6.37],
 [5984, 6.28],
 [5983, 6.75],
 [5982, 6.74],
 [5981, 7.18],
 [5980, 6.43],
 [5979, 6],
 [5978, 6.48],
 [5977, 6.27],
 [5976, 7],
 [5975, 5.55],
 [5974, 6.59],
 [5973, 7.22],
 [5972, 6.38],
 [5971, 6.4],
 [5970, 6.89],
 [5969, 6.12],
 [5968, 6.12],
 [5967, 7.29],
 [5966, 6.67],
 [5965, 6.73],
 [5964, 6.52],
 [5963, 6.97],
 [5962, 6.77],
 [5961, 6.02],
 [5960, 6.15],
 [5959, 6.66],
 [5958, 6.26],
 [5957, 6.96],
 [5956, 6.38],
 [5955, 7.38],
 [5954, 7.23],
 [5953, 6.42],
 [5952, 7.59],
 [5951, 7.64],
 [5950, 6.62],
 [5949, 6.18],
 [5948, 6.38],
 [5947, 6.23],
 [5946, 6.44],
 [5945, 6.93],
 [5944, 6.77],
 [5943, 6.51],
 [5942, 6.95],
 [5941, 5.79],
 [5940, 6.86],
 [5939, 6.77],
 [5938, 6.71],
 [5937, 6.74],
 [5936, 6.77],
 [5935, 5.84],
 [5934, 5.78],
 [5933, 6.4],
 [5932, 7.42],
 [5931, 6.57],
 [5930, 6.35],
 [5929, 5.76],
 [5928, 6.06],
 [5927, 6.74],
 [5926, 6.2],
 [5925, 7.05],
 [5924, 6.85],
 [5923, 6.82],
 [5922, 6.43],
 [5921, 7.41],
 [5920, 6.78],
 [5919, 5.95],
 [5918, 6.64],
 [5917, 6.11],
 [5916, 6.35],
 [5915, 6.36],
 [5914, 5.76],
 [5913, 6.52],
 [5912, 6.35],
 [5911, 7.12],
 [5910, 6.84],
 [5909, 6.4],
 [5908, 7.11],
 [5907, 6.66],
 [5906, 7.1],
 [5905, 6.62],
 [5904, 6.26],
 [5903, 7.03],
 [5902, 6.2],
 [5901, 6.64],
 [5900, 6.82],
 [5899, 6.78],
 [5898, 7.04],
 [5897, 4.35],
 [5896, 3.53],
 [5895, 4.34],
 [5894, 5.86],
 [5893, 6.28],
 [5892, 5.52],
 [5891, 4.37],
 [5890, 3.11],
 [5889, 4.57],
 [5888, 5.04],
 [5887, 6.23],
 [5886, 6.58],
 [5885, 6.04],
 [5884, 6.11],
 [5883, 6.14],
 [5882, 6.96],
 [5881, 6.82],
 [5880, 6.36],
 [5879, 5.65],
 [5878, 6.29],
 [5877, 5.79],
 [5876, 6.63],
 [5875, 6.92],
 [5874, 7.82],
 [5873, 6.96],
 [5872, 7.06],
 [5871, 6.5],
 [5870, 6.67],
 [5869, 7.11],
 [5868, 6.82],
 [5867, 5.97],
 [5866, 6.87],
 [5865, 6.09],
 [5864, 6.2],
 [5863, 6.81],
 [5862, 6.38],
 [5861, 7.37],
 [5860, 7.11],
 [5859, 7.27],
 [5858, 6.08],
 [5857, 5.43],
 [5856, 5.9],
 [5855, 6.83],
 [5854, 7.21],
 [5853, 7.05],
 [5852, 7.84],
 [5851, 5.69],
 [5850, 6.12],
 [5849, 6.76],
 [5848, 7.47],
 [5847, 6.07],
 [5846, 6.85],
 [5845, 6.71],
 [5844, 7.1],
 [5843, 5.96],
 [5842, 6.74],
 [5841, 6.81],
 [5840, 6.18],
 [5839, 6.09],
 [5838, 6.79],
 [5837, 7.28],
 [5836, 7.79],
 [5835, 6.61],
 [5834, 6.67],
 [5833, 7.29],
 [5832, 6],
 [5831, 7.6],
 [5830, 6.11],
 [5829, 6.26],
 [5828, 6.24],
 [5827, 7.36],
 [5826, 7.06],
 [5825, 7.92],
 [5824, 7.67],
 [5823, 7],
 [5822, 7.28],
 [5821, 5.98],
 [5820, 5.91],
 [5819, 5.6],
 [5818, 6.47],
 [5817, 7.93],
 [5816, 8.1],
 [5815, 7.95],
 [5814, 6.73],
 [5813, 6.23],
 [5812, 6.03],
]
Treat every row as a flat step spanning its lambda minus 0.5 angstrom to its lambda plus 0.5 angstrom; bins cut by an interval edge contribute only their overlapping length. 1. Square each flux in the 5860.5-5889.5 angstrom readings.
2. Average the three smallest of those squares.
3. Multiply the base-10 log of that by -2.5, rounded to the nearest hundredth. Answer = -3.54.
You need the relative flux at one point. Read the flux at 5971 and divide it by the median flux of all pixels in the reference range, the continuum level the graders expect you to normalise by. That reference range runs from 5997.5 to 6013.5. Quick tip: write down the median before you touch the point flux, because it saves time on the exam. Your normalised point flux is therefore 0.96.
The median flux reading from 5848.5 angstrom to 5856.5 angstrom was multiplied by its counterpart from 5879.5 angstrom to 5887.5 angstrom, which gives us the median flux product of 42.8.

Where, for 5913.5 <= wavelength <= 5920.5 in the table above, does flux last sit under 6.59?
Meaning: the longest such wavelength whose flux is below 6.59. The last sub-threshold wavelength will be 5919 angstrom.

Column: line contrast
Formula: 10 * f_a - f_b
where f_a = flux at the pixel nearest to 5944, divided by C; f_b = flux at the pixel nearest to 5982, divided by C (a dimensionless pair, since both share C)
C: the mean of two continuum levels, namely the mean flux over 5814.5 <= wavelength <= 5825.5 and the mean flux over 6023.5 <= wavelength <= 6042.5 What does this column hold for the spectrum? 8.8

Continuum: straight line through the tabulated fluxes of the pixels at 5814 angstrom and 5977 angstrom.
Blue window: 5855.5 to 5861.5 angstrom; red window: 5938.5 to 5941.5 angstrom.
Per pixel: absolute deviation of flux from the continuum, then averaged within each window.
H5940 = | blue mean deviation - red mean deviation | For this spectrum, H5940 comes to 0.24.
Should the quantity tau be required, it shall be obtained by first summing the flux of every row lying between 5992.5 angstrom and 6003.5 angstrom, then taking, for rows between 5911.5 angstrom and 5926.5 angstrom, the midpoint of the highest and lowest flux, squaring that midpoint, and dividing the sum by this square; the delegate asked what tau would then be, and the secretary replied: 1.7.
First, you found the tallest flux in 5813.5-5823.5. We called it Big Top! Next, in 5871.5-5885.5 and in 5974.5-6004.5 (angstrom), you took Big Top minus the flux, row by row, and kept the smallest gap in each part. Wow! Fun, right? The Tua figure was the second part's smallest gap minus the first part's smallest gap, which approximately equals 0.24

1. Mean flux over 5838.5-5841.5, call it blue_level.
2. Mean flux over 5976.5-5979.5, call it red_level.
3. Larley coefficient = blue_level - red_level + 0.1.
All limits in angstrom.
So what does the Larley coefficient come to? 0.21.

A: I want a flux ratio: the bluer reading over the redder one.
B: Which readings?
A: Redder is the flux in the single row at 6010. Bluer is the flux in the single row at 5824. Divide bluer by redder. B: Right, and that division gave 1.14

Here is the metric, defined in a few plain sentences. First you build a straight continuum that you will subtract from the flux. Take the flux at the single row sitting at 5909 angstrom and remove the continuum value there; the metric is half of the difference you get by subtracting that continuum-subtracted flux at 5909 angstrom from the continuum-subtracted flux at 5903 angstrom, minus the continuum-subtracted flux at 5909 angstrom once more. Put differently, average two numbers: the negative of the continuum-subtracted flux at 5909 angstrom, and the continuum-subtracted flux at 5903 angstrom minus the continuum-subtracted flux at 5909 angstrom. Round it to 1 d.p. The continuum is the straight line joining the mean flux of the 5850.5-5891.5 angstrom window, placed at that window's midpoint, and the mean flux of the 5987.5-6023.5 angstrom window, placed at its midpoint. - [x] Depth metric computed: 0.3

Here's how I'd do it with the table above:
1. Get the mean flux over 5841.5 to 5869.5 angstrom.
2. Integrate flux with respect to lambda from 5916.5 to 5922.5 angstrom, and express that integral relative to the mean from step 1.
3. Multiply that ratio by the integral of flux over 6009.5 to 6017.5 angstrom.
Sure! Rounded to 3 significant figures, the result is 316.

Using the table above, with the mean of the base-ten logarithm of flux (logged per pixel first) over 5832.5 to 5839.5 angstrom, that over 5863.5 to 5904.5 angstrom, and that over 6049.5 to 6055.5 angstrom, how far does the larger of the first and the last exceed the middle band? 0.061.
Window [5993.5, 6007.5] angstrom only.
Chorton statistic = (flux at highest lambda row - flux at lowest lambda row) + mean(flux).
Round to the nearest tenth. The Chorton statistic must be 6.8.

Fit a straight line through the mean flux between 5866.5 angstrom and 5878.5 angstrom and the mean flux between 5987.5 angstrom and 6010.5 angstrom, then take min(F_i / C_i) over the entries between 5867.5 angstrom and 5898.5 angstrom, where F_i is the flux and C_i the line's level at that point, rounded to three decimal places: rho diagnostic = 0.464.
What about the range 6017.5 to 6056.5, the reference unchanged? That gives 0.893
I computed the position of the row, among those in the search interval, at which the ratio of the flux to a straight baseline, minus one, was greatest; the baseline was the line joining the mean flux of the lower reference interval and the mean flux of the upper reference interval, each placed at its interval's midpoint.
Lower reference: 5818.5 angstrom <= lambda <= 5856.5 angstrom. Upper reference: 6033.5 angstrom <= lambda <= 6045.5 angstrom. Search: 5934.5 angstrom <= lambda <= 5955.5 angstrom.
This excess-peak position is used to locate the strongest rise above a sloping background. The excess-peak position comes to 5951 angstrom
